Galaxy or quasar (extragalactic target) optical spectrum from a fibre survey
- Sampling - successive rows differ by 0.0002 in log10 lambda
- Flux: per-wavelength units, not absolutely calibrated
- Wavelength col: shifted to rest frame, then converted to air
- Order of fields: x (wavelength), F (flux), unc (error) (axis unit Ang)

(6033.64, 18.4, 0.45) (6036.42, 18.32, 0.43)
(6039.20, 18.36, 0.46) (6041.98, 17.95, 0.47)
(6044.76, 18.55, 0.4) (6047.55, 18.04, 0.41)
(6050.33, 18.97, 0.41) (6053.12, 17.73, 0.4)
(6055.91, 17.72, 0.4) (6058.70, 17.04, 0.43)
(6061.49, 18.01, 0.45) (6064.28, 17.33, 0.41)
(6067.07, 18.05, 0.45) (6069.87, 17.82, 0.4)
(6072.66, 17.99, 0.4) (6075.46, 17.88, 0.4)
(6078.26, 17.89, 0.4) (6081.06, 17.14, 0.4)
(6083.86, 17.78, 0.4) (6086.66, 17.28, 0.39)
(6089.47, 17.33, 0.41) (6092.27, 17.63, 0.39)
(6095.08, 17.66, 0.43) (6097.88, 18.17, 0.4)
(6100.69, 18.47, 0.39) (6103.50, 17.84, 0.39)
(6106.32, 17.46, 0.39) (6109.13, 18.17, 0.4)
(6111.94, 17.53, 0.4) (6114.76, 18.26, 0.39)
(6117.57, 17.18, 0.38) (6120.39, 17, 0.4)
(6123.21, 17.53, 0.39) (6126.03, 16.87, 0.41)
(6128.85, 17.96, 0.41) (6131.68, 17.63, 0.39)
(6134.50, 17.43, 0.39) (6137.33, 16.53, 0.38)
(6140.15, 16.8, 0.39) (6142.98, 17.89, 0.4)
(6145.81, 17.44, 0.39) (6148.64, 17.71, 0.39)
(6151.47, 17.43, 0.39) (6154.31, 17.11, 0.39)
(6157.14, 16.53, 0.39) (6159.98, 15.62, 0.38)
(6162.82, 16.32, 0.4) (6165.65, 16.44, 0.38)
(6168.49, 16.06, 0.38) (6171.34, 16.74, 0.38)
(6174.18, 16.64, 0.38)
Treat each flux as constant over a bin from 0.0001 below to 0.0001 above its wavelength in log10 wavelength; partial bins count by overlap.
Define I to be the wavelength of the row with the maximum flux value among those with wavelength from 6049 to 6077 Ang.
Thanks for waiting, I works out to 6050.33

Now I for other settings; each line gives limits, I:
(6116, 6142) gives 6128.85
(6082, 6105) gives 6100.69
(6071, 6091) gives 6072.66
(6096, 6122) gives 6100.69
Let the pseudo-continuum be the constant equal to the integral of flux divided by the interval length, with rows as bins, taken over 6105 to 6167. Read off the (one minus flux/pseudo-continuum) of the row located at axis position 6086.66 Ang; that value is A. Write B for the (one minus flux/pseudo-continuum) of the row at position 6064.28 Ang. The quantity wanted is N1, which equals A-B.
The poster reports 0.00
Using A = 0.00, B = -0.006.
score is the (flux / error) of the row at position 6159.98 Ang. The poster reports 41.1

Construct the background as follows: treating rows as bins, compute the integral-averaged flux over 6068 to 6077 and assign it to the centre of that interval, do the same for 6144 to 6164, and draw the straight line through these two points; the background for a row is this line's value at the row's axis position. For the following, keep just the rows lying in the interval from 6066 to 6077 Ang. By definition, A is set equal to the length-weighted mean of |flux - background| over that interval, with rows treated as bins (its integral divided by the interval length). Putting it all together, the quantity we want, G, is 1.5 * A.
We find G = 0.12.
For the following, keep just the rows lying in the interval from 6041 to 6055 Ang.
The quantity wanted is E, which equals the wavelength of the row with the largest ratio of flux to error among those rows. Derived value 6044.76 Ang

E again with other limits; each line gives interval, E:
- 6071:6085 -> 6072.66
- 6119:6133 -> 6131.68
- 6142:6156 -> 6148.64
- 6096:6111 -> 6100.69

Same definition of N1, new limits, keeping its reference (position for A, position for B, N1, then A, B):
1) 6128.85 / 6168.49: -0.11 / -0.04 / 0.067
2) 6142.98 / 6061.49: 0.01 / -0.04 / -0.046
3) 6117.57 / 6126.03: -0.02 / 0.00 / 0.020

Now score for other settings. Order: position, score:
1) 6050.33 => 46.3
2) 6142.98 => 44.7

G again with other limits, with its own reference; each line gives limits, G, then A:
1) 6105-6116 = 0.65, 0.43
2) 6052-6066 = 0.74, 0.49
